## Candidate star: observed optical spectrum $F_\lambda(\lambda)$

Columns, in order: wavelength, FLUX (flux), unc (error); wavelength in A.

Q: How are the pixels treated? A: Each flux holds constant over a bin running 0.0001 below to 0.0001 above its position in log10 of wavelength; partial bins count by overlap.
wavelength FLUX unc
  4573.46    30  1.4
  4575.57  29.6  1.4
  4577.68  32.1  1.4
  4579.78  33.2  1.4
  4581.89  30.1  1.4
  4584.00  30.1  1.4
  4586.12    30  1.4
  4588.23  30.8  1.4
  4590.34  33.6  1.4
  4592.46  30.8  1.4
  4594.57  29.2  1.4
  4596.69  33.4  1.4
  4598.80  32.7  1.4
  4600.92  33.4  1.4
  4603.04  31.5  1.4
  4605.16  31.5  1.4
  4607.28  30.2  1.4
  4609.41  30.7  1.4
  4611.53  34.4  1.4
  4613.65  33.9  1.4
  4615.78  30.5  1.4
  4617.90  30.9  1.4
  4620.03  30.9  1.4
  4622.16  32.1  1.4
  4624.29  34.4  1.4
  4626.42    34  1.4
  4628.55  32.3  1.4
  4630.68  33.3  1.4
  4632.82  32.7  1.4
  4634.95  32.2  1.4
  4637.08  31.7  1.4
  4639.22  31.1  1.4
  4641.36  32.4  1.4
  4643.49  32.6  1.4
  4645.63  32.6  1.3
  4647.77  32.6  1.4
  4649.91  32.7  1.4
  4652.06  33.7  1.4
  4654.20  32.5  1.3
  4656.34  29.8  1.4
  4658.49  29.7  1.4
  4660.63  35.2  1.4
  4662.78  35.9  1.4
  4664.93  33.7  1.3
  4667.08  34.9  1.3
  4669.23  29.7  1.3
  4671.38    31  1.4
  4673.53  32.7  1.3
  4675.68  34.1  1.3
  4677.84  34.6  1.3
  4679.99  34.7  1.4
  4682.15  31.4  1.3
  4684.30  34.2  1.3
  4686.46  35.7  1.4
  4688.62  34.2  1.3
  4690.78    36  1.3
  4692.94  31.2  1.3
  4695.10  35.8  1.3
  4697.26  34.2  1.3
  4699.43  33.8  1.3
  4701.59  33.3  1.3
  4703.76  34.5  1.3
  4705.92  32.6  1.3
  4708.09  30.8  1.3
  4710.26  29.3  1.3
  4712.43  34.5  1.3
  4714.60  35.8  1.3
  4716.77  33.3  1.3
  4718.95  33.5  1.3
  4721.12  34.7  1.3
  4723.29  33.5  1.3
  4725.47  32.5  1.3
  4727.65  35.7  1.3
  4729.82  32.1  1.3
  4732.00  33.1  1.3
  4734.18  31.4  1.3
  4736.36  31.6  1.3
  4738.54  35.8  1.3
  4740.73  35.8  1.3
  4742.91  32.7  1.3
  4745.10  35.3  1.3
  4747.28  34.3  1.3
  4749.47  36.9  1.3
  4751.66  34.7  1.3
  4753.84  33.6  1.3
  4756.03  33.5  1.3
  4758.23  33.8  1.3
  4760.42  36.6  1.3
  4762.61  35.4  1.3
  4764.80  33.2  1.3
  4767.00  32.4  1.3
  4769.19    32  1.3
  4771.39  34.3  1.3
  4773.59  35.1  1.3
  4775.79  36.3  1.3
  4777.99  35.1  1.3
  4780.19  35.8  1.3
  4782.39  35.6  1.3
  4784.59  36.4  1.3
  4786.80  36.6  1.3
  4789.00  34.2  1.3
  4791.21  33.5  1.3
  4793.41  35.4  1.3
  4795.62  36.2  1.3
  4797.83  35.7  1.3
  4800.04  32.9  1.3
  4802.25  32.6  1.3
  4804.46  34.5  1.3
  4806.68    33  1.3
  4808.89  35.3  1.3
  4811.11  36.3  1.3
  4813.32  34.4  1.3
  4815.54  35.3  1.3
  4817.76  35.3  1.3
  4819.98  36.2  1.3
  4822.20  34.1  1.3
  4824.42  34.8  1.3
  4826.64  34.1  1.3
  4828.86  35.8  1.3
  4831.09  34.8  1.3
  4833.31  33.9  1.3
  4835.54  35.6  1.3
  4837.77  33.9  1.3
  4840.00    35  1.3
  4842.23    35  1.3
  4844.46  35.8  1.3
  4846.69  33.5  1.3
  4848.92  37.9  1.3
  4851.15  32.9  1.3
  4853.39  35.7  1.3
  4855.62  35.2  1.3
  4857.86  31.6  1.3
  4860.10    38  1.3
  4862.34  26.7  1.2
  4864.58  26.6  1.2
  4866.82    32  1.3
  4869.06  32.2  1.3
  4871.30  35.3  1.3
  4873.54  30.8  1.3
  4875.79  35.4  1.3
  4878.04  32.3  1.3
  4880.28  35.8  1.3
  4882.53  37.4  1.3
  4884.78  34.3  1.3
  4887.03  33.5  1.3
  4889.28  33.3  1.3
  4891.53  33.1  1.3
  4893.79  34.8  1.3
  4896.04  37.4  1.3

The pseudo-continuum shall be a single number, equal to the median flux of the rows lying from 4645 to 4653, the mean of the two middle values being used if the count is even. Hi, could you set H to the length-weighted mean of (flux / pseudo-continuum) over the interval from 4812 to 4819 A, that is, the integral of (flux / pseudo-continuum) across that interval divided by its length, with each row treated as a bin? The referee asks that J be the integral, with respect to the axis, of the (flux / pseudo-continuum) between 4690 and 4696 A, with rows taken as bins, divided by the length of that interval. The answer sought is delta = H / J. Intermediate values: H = 1.07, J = 1.05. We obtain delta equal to 1.025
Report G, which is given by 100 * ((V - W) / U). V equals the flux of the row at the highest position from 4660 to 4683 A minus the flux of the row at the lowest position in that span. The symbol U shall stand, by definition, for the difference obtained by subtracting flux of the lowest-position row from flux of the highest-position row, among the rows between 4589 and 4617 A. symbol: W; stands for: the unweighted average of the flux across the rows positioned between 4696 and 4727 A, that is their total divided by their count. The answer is 1197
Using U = -3.1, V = -3.8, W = 33.3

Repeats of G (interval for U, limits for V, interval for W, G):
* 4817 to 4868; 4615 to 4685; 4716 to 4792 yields 927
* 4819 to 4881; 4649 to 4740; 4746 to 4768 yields 7835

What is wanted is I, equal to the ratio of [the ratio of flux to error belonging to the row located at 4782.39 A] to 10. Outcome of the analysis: 2.74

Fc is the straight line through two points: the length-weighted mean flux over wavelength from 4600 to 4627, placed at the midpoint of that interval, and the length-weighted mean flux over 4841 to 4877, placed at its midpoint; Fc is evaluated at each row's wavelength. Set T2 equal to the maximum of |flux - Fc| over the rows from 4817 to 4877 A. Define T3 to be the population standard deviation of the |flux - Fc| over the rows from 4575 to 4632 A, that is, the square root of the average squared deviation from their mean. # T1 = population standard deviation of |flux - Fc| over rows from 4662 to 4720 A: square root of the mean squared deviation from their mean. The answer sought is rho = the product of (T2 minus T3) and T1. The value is 6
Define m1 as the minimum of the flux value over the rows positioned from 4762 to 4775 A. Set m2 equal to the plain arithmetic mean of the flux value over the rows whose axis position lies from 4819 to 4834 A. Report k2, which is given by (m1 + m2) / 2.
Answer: 33.4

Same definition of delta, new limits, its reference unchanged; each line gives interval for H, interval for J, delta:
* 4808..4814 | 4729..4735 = 1.099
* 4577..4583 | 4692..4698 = 0.941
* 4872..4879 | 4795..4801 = 0.945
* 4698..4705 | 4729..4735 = 1.050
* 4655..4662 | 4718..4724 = 0.936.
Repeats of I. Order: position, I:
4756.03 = 2.58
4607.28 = 2.16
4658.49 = 2.12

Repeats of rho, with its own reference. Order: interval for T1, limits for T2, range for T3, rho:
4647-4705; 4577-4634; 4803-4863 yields 1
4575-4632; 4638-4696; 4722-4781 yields 2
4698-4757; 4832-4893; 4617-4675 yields 6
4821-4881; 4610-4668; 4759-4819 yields 4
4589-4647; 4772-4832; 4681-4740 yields 2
